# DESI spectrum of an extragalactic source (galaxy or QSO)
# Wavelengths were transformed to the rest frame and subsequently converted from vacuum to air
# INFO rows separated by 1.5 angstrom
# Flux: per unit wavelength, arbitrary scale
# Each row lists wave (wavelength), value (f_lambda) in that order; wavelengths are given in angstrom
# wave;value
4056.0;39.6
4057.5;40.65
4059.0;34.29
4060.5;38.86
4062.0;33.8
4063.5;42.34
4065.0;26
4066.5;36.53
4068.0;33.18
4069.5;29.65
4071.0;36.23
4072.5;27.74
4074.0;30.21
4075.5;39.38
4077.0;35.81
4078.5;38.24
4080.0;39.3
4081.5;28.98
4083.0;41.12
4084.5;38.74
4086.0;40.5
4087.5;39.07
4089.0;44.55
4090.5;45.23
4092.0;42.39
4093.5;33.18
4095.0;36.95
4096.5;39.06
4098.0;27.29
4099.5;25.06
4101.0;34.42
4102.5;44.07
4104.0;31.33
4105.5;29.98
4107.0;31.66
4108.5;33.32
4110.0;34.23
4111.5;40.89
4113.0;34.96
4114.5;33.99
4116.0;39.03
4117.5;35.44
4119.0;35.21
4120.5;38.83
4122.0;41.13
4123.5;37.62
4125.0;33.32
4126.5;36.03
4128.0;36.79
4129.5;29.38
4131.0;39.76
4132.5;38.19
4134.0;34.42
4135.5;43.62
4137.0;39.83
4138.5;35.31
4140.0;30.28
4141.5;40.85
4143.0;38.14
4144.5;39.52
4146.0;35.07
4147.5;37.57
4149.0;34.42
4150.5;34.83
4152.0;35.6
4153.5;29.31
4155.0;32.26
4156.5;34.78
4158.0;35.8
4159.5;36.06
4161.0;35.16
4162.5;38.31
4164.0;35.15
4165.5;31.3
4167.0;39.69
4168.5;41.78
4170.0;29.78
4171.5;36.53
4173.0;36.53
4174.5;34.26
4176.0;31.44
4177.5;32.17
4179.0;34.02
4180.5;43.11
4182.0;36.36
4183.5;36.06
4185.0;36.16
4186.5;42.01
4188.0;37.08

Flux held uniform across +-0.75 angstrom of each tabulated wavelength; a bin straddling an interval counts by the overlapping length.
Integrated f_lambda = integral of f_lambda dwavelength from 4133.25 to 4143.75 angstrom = 394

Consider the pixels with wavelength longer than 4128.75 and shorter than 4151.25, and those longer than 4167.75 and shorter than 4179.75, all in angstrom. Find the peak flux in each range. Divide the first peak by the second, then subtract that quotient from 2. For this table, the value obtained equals 0.96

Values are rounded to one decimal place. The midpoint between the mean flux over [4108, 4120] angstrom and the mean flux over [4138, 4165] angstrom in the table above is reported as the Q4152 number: 35.7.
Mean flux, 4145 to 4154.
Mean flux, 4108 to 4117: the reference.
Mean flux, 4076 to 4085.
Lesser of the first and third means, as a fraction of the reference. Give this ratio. 0.96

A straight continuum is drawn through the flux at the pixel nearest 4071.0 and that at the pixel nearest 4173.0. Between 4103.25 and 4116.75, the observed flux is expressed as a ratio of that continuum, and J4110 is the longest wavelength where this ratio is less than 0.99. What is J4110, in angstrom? 4114.5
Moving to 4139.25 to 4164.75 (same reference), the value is 4164.0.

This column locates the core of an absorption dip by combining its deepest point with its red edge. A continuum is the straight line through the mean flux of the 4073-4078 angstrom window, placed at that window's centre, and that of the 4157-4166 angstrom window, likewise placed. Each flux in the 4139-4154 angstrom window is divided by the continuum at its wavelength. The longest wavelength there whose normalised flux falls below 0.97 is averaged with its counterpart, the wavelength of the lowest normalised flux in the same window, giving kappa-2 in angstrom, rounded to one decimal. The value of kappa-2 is 4153.5 angstrom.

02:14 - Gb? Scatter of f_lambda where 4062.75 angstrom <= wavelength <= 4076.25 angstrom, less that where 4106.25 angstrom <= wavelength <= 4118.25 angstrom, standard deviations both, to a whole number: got 2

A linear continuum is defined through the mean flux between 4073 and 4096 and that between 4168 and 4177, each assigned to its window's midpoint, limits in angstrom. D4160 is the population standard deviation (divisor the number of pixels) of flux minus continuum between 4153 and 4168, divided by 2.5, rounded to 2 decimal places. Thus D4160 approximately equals 1.22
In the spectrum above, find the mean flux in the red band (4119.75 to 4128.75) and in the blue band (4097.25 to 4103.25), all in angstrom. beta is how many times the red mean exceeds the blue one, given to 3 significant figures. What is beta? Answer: 1.14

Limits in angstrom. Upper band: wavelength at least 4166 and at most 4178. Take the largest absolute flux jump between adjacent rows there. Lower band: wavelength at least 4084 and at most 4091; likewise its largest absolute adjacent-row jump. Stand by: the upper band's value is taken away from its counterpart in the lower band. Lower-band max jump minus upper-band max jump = -7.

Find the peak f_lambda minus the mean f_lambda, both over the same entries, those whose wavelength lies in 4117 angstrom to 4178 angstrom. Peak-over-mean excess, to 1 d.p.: 7.7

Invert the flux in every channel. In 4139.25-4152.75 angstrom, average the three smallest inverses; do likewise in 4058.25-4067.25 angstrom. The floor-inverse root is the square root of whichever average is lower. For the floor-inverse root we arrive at 0.159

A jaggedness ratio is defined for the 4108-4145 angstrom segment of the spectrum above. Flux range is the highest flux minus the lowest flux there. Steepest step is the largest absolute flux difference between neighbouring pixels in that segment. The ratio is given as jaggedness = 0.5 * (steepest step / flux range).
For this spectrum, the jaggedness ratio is 0.37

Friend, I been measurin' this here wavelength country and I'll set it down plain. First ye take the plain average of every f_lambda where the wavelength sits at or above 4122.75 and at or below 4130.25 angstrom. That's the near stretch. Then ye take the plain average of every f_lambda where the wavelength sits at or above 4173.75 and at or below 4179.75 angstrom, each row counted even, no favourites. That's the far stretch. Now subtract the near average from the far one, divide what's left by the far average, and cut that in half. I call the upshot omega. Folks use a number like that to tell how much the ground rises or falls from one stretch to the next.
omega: -0.03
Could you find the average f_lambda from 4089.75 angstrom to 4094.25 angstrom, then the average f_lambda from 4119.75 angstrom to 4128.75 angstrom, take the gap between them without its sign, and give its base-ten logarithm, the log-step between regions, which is 0.5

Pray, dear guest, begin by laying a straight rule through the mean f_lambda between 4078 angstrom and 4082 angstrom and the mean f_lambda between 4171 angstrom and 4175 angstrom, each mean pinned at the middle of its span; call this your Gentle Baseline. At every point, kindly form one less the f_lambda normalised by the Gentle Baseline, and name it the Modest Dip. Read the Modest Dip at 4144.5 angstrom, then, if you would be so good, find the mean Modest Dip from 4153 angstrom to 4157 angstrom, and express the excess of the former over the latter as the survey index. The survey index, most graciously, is -0.21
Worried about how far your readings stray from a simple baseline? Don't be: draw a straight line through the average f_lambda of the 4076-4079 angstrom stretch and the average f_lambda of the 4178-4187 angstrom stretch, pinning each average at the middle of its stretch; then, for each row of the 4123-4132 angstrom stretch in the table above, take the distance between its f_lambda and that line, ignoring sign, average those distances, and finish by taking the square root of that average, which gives 1.67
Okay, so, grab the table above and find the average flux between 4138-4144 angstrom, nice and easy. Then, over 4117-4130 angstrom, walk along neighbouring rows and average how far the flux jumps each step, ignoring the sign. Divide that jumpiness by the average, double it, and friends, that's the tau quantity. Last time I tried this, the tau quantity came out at 0.17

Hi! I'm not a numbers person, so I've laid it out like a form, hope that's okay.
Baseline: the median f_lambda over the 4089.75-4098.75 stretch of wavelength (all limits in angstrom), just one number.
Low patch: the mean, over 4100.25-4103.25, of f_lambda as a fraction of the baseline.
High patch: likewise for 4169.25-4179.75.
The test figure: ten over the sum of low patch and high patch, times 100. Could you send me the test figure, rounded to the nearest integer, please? 522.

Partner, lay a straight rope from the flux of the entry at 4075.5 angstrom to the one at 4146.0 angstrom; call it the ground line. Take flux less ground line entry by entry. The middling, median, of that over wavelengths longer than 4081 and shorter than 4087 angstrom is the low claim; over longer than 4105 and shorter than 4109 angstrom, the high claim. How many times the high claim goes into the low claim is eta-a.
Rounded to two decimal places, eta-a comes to -0.14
